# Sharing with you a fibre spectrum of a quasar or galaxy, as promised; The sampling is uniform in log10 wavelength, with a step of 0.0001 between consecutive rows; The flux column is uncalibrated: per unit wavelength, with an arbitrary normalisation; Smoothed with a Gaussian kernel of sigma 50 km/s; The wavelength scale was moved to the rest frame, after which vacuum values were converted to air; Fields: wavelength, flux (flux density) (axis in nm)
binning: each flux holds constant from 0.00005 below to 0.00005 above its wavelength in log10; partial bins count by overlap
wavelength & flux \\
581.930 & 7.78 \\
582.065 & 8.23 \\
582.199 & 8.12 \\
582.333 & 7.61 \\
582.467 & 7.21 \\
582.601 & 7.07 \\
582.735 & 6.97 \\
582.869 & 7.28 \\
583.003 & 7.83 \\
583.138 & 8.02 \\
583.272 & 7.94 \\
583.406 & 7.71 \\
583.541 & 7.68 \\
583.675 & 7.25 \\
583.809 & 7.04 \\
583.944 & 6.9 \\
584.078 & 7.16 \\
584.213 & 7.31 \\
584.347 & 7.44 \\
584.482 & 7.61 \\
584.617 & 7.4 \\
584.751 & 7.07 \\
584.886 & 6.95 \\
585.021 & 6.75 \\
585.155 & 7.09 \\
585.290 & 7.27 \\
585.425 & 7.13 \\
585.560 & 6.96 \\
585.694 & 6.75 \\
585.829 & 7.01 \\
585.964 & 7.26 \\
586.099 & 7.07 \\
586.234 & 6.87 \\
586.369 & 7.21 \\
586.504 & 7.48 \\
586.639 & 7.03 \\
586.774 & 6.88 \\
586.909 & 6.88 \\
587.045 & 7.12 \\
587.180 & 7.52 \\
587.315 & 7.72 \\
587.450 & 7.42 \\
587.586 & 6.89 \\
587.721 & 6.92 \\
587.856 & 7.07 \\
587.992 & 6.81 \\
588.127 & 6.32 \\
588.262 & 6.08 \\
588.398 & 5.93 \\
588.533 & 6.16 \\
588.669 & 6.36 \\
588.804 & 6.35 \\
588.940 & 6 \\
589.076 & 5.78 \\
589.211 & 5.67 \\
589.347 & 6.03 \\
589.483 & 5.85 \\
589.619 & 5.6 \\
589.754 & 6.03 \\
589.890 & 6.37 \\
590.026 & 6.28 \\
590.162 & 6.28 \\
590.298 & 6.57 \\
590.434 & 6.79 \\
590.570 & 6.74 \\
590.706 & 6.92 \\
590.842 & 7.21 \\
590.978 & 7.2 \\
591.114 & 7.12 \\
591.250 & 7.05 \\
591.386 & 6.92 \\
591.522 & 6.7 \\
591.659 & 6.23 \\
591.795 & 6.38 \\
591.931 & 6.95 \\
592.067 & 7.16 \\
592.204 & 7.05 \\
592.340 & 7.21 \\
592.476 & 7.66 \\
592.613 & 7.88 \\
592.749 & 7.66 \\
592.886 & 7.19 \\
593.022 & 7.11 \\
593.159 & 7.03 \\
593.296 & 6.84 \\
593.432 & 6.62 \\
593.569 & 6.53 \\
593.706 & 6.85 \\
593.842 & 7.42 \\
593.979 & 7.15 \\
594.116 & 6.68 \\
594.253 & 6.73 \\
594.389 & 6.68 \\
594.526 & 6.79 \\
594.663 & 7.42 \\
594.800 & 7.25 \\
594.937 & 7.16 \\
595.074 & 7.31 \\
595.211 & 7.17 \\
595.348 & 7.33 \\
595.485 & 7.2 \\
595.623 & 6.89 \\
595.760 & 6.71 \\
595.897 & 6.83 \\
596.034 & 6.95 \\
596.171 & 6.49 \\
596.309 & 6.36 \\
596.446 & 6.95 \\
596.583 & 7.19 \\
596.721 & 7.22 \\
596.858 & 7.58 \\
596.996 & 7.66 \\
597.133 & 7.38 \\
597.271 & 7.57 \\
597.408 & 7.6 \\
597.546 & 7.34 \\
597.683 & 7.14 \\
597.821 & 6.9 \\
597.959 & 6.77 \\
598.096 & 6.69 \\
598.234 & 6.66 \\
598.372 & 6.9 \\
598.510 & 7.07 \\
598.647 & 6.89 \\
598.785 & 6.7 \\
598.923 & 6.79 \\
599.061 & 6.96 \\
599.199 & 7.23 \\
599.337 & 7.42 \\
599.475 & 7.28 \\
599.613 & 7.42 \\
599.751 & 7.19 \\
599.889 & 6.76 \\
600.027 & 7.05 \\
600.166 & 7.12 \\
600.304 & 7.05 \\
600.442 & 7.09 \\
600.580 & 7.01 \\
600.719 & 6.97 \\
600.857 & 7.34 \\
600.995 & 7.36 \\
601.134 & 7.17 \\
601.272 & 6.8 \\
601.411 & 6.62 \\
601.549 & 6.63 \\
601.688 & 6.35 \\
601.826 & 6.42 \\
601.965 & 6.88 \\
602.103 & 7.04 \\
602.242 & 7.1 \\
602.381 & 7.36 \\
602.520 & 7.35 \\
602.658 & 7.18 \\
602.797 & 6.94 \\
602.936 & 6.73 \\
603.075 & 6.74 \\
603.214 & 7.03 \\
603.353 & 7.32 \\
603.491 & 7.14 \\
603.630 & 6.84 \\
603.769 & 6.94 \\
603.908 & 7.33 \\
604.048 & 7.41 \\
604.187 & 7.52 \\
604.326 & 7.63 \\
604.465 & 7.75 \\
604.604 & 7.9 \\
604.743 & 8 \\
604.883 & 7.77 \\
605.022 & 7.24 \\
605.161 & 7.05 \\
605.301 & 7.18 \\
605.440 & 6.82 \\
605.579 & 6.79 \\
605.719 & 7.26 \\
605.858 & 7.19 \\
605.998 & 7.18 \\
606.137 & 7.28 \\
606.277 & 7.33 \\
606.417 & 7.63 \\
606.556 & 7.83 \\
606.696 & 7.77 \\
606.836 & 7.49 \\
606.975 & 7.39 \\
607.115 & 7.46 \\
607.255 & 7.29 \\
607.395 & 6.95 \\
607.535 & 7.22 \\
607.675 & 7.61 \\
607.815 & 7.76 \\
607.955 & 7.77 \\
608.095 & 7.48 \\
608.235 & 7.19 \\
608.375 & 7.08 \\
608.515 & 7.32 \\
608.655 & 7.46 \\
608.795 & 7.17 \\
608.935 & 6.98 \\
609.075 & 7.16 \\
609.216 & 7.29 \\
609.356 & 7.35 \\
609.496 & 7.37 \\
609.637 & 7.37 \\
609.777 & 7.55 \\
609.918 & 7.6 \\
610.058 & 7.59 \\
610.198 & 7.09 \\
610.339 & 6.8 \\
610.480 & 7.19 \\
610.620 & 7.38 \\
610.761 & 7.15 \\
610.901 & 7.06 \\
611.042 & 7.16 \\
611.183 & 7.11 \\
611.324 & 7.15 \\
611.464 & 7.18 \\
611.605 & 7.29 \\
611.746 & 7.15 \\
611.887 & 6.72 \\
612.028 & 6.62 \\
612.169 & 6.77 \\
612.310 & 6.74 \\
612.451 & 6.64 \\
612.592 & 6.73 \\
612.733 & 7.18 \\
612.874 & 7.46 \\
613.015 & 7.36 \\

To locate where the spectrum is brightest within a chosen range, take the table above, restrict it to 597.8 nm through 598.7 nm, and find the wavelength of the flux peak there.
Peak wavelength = 598.510 nm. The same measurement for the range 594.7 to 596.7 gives 595.348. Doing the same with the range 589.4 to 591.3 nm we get 590.842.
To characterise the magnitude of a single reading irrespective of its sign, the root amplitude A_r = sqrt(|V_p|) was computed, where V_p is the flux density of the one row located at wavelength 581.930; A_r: 2.79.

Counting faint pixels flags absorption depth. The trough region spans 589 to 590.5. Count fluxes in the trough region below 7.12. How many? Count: 11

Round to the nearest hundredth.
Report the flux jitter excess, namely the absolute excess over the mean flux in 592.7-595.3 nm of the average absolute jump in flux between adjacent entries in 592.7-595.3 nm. 6.80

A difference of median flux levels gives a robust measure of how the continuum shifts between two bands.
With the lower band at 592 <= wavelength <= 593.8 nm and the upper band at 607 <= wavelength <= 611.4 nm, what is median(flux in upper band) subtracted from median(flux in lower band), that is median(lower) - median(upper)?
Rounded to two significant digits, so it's -0.18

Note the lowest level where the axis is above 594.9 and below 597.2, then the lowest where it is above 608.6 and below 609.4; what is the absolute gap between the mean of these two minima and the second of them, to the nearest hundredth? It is 0.31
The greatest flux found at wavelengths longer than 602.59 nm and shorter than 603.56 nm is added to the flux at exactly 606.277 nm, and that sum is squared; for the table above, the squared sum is 215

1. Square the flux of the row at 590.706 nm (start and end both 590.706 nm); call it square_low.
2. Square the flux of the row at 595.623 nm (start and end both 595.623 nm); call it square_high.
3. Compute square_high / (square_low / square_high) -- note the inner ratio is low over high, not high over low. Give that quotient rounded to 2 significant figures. 47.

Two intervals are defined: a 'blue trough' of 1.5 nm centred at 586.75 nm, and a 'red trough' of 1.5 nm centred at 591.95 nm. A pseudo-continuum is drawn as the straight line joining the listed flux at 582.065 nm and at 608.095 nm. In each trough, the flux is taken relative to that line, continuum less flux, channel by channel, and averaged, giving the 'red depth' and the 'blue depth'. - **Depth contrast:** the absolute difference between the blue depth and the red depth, 0.0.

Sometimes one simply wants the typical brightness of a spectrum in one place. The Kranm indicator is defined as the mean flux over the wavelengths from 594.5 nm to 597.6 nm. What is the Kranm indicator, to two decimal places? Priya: 7.15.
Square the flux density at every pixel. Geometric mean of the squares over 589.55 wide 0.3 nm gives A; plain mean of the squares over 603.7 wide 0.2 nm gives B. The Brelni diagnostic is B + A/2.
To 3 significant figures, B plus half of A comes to 63.9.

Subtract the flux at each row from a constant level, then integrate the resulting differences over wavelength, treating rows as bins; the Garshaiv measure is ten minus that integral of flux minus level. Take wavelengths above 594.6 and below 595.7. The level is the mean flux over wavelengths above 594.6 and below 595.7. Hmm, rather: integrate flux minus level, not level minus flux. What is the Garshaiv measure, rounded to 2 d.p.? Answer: 10.00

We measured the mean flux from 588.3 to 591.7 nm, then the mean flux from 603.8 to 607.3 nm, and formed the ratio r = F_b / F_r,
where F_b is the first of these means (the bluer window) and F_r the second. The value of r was 0.86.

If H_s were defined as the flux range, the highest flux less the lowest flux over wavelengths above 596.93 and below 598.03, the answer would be 0.89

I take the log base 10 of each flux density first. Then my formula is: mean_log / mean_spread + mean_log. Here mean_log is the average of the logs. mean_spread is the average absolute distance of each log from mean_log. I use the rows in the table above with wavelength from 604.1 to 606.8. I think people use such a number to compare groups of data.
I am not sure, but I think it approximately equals 49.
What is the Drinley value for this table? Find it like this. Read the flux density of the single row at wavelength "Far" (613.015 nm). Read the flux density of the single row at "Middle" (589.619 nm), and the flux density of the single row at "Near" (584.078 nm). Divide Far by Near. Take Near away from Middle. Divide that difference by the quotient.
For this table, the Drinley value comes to -1.5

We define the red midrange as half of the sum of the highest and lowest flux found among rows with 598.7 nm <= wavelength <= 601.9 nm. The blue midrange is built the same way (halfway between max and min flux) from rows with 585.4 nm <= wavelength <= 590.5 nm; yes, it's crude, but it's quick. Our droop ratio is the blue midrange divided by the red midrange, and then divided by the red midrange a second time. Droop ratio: 0.140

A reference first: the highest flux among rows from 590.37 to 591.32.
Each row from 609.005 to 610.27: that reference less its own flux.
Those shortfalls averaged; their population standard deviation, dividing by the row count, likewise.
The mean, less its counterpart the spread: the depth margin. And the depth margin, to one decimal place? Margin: -0.3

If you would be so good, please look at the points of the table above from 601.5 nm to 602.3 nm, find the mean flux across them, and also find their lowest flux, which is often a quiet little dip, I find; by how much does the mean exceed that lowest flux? 0.4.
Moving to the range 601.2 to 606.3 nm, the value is 0.8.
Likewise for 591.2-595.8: 0.8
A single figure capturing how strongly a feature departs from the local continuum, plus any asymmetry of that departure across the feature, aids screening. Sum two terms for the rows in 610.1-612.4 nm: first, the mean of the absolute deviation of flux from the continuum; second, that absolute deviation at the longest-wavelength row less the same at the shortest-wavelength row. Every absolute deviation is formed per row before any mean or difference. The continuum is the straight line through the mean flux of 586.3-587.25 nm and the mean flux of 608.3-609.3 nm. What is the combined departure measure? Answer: 0.6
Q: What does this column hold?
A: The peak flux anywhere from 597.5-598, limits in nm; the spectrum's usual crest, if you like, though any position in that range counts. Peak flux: 7.34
